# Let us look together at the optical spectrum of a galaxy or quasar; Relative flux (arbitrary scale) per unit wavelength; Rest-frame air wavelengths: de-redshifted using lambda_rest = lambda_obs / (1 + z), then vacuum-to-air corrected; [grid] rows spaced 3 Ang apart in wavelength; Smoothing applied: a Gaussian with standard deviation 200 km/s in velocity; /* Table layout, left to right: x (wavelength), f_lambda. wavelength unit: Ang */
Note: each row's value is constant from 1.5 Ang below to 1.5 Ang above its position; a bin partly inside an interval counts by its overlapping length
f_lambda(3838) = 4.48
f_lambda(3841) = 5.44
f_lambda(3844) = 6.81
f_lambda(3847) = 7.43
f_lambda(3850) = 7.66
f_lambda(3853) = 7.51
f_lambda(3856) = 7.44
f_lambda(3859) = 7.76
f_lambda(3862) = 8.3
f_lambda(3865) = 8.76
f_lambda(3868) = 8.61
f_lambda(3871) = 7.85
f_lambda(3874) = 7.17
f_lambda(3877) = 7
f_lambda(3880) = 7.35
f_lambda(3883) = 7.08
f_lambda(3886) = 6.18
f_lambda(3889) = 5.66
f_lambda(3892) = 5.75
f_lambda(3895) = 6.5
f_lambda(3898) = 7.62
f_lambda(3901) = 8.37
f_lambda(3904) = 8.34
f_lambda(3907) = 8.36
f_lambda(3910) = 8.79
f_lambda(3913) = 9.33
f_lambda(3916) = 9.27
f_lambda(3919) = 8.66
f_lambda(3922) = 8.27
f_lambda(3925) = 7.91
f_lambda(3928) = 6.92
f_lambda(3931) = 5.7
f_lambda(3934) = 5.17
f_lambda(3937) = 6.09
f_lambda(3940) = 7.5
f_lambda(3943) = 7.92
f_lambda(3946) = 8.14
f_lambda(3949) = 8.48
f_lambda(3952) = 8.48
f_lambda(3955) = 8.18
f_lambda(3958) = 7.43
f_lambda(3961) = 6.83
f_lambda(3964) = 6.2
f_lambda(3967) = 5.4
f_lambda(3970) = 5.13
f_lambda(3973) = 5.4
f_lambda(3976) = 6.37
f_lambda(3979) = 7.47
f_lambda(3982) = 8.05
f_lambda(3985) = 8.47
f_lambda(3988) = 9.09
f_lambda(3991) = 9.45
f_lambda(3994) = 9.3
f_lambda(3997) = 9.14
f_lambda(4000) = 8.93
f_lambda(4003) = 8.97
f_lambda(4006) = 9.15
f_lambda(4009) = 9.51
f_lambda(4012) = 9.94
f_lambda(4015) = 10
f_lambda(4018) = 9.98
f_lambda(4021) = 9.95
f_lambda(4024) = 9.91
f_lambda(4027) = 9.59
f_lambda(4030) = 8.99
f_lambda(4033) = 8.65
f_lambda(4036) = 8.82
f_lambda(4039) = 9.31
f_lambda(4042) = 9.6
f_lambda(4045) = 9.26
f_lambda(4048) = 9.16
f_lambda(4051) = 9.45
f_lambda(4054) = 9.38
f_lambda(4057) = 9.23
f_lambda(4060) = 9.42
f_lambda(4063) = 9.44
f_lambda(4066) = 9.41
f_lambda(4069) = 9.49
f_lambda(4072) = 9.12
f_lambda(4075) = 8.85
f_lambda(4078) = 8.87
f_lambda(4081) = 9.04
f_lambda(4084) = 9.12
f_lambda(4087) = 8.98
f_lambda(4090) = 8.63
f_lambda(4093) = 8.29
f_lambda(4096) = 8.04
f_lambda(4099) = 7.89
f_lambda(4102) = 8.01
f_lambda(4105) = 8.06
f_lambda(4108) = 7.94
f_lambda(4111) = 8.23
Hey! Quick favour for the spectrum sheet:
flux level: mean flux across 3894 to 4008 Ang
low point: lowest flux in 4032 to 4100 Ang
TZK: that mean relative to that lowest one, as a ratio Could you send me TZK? 1.0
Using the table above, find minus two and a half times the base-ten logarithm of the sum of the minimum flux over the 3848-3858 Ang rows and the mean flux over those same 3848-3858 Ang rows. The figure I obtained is -2.94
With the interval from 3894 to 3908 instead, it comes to -2.89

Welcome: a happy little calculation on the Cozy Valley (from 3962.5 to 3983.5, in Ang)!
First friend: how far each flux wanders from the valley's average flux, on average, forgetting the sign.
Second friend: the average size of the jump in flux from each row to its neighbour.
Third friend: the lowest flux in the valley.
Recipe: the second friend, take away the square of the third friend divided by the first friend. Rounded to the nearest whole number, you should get -30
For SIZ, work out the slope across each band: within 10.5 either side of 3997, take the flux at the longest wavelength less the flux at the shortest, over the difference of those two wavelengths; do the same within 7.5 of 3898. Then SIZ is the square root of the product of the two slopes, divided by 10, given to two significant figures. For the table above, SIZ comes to 0.0027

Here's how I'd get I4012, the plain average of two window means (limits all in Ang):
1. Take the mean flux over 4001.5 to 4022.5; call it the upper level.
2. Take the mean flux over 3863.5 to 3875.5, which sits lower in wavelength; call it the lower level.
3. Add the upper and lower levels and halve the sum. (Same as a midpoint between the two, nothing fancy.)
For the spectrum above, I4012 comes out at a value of 8.9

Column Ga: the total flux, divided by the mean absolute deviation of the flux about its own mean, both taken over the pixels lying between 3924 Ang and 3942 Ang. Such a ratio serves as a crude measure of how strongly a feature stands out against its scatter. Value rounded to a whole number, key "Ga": 44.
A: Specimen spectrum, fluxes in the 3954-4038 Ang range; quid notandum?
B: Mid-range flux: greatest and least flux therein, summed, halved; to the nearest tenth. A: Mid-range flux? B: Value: 7.6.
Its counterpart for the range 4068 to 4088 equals 9.2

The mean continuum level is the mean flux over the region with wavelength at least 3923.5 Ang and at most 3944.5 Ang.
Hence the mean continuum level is 6.7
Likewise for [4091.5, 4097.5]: 8.2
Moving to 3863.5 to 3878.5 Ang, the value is 7.9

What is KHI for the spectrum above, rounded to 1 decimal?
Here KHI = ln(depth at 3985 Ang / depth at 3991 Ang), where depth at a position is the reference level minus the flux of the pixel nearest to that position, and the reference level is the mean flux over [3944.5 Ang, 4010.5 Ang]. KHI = -1.0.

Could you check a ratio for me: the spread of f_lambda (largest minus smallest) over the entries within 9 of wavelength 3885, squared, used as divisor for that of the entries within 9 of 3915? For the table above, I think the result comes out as 0.4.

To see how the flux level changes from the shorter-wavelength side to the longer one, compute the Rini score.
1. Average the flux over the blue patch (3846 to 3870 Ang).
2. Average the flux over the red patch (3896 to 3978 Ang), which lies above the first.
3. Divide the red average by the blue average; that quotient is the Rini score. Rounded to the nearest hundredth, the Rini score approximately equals 0.93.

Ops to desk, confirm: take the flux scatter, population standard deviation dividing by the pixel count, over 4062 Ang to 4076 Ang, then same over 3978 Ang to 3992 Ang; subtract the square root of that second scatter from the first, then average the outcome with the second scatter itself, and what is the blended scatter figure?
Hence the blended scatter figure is 0.06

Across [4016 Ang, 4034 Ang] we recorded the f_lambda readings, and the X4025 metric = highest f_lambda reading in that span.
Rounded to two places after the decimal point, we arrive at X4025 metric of 9.98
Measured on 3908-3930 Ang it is 9.33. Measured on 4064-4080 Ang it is 9.49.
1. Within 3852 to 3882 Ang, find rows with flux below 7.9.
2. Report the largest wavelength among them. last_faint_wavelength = 3880 Ang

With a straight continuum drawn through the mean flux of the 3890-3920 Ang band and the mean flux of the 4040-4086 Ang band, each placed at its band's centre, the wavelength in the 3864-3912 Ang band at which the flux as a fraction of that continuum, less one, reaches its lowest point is 3889 Ang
